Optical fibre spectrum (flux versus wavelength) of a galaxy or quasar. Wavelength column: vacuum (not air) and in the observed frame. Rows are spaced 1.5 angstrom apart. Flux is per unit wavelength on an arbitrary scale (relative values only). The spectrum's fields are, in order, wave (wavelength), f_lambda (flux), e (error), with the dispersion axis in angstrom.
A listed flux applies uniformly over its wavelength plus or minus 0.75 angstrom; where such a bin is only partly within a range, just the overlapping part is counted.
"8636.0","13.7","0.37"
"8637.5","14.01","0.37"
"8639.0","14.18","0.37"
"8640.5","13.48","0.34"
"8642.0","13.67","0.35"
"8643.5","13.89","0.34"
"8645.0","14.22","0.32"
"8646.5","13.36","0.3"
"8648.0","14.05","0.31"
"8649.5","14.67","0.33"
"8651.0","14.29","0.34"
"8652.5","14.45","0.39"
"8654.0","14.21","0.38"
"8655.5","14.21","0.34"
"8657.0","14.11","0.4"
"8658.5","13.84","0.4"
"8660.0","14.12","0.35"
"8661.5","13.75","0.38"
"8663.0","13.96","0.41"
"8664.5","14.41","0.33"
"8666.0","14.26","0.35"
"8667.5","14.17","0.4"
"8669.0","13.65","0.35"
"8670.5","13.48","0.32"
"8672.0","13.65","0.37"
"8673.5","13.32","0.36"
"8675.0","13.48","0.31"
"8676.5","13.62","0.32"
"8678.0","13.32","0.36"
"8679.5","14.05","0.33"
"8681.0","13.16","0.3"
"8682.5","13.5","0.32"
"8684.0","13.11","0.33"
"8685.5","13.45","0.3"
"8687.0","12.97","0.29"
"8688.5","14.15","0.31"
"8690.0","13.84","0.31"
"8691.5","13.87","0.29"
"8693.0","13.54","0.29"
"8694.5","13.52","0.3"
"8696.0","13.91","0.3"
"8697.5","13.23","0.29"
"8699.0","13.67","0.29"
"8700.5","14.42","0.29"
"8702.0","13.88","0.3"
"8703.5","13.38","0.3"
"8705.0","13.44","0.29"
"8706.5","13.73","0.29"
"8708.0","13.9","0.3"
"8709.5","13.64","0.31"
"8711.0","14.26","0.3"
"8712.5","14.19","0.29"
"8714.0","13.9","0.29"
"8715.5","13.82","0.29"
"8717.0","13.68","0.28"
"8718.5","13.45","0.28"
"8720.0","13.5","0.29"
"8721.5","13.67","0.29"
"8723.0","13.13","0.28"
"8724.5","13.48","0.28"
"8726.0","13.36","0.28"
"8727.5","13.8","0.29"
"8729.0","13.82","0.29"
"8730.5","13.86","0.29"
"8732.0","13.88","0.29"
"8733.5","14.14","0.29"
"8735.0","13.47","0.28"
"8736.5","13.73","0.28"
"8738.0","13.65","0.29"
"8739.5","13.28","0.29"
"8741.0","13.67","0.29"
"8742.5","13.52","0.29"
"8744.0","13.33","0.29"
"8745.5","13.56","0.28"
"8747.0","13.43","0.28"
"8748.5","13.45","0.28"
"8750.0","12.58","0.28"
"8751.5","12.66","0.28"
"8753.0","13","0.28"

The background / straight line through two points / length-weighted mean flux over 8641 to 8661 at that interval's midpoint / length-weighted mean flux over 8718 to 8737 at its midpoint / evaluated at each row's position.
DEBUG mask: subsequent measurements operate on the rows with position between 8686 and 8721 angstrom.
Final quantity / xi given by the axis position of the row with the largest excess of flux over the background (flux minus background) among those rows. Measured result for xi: 8700.5 angstrom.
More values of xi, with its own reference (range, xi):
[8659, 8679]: 8664.5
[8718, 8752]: 8733.5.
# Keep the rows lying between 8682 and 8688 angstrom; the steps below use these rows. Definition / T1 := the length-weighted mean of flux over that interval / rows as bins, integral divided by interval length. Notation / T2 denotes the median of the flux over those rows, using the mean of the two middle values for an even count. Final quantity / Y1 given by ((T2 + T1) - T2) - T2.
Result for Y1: 0.00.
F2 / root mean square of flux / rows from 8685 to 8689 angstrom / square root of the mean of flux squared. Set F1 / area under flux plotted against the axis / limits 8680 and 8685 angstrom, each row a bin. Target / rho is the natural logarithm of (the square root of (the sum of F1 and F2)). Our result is 2.191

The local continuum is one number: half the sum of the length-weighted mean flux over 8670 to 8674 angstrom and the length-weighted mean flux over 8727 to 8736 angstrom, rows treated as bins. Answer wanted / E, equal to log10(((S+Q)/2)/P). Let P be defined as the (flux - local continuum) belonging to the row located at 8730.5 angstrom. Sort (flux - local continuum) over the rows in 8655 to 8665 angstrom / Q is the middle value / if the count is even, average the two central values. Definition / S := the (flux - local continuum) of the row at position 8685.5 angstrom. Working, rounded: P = 0.20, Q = 0.4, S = -0.21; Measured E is -0.2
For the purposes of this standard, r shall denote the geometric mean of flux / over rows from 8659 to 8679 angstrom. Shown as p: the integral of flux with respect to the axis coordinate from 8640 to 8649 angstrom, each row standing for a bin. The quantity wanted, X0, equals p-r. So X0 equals 111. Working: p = 124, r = 13.8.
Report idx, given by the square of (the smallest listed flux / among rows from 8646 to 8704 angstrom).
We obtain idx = 168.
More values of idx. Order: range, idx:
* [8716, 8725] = 172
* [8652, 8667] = 189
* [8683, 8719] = 168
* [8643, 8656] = 178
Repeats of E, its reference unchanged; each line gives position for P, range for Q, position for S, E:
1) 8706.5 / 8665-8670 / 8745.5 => 0.5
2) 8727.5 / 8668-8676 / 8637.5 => -0.2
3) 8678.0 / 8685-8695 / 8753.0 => 0.1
